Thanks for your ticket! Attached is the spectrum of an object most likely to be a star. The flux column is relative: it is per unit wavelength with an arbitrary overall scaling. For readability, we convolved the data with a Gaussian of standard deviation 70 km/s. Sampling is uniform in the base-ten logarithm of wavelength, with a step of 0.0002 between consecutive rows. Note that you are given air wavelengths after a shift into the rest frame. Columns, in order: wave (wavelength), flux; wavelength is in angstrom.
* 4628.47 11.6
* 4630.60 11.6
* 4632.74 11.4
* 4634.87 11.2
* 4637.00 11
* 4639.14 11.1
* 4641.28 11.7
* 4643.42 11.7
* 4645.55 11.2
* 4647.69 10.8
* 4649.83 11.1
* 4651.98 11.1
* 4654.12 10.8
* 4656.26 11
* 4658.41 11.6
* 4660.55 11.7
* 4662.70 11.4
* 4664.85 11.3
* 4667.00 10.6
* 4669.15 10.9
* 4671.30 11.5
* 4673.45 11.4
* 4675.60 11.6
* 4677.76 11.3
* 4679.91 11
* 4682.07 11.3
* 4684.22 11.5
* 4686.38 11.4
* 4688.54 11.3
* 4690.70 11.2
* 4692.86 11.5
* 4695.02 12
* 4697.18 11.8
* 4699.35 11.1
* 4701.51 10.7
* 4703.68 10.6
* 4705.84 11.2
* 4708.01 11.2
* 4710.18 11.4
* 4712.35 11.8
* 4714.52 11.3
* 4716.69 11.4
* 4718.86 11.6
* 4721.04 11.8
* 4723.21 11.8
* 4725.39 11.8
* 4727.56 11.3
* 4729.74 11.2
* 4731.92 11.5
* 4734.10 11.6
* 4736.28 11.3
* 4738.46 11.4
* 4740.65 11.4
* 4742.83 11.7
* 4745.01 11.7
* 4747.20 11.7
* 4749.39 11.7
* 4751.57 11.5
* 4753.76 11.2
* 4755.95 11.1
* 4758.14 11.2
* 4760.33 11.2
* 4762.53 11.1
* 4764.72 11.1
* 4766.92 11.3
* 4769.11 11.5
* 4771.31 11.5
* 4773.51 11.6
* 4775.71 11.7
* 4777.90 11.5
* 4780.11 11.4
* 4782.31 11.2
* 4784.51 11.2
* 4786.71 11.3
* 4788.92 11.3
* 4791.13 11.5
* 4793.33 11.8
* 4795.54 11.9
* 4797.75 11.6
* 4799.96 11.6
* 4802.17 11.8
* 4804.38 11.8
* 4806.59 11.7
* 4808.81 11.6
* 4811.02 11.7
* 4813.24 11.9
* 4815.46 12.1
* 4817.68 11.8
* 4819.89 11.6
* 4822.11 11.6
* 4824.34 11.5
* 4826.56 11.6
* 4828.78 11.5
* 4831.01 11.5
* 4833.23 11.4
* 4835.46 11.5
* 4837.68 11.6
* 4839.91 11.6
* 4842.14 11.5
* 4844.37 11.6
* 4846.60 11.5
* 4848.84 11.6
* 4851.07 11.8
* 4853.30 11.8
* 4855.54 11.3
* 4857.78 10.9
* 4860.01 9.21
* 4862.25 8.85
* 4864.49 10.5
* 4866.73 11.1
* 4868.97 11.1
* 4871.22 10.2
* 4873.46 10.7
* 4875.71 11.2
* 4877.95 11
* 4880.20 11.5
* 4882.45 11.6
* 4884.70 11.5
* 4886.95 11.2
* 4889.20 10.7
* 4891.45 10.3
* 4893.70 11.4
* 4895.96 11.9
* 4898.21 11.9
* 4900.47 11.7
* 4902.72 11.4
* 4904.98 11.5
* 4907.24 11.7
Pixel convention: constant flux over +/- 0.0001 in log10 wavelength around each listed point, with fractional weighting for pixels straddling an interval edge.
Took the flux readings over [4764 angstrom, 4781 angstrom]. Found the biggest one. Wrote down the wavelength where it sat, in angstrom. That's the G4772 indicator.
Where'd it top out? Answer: 4775.71 angstrom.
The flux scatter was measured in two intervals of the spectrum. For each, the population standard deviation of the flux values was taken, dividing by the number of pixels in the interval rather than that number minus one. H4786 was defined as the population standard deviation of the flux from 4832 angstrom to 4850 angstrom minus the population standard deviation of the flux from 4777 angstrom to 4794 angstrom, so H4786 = -0.12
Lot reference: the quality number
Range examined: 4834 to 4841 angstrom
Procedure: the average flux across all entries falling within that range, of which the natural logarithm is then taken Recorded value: 2.45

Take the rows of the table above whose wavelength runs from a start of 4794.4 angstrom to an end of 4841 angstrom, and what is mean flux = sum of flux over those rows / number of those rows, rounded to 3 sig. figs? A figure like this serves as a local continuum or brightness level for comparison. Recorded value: 11.7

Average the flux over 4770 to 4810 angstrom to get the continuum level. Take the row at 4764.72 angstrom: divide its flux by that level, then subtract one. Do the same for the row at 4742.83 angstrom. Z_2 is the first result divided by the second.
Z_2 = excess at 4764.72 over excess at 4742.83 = -3.2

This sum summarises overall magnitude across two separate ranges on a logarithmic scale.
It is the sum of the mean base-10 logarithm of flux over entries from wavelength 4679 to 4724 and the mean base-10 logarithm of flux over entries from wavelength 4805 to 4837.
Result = 2.12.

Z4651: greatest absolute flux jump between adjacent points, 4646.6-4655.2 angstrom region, 0.30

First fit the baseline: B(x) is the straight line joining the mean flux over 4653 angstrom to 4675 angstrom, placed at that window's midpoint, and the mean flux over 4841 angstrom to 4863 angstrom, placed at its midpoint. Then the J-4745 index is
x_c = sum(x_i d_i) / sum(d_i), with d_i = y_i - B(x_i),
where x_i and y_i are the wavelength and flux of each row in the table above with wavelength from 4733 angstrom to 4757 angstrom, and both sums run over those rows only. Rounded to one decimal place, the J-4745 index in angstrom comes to 4744.0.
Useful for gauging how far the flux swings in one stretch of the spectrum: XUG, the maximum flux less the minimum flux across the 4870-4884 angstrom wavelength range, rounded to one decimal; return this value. 1.4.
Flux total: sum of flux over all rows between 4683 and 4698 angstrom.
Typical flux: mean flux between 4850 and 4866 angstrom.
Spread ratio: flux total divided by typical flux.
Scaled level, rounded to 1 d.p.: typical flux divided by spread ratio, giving 1.4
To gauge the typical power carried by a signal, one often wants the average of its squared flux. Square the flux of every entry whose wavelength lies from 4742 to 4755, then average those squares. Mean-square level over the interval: 134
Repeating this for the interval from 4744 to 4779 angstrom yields 130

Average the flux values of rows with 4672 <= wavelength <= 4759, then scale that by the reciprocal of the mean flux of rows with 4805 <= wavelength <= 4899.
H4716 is 1.01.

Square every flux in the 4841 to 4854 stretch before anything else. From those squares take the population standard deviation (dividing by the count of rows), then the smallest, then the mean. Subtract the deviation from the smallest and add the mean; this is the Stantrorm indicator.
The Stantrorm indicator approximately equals 265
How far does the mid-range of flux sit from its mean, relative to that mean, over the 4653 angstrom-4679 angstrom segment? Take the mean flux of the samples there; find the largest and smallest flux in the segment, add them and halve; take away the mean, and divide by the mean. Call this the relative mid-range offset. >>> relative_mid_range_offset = -0.010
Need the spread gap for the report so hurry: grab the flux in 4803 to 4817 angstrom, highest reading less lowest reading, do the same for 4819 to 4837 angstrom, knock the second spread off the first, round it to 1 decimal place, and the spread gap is 0.3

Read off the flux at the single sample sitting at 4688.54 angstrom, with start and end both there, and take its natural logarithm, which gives 2.42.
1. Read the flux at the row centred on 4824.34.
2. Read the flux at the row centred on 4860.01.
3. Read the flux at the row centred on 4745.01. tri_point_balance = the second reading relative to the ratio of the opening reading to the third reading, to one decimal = 9.4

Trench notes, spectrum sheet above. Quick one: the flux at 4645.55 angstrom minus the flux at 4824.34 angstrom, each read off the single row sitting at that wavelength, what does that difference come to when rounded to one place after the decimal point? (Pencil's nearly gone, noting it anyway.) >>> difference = -0.3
